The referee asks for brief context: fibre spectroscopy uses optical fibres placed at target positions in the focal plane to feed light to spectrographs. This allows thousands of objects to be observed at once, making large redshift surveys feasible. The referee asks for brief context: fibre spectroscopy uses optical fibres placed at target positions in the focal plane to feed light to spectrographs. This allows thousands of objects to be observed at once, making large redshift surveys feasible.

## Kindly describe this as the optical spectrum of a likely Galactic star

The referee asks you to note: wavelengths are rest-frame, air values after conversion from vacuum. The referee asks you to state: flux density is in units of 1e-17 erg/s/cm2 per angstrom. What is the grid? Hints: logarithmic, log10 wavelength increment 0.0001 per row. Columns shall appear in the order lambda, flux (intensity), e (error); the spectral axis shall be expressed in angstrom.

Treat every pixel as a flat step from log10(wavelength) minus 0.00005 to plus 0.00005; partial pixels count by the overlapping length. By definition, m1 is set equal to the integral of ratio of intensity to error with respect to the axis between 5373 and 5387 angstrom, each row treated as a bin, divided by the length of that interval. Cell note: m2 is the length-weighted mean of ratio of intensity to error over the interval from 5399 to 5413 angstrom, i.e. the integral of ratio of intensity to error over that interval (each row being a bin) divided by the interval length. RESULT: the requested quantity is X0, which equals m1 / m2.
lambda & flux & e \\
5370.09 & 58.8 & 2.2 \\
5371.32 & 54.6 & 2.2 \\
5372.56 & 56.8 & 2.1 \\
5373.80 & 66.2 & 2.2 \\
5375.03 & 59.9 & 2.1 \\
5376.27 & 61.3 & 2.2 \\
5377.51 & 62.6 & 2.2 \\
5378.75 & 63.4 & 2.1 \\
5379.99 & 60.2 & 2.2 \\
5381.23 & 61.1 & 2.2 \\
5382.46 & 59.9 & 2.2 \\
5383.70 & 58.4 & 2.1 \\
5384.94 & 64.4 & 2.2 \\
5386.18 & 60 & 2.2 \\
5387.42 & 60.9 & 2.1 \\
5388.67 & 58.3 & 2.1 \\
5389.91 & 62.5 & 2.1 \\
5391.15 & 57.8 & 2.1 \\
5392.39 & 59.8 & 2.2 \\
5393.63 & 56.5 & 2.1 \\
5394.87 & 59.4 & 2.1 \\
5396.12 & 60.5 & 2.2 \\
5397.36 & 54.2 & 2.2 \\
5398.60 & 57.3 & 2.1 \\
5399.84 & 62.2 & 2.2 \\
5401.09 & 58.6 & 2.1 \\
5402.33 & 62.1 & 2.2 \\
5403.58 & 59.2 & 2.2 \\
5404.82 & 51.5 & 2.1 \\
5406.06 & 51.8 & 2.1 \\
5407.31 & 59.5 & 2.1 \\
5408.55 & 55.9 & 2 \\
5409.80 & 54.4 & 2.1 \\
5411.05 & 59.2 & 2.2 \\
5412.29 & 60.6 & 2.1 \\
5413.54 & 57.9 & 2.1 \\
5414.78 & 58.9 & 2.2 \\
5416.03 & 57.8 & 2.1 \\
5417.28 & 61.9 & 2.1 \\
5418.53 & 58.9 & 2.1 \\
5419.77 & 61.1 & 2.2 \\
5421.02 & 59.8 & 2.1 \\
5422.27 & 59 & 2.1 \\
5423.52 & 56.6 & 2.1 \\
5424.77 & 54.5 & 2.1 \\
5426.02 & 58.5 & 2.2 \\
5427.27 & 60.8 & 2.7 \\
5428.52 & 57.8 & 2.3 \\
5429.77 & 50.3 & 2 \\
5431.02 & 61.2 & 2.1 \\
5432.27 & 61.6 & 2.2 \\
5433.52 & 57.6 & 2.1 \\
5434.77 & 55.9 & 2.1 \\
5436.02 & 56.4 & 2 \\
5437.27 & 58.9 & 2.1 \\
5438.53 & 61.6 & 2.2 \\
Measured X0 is 1.04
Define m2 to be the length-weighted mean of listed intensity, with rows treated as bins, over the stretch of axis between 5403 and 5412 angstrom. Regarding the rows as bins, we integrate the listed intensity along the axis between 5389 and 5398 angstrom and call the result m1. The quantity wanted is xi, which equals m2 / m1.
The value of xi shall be 0.106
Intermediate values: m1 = 528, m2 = 56.1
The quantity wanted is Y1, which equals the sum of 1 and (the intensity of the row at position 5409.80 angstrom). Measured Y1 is 55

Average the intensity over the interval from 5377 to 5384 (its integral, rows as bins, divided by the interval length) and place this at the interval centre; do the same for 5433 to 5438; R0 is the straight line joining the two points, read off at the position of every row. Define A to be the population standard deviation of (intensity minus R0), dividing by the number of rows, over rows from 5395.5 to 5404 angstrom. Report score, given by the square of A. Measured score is 7.2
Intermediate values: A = 2.7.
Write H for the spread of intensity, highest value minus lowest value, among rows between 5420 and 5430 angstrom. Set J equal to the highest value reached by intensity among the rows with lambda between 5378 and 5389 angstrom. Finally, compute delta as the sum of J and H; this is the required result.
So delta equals 74.9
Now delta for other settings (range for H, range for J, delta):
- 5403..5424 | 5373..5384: 76.6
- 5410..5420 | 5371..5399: 70.3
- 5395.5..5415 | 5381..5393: 75.1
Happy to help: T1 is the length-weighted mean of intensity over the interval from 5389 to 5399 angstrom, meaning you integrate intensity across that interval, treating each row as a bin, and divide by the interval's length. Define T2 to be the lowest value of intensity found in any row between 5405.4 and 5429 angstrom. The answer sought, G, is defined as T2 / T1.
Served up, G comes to 0.88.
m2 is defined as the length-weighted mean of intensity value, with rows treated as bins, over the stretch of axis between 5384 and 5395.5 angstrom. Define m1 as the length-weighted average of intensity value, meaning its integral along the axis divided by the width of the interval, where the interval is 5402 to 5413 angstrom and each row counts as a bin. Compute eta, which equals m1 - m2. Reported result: -3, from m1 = 57.0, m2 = 60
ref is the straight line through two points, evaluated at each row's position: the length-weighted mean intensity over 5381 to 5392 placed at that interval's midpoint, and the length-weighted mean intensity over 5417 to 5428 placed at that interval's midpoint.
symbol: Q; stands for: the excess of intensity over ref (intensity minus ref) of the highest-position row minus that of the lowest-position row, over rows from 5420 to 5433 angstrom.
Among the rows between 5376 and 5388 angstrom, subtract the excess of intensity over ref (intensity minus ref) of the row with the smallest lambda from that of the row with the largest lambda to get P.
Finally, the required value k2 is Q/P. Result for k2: 46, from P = 0.0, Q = 2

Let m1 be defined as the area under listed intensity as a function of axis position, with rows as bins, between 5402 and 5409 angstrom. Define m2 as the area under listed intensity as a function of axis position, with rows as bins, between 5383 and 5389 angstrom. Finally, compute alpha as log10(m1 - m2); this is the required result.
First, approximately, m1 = 395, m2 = 362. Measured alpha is 1.5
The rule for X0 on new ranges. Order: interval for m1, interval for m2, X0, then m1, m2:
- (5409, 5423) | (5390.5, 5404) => 1.02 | 27.75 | 27.3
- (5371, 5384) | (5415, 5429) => 1.04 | 28.00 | 27.0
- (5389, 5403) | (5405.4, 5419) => 1.01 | 27.59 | 27.4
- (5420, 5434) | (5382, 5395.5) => 0.95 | 26.69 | 28.0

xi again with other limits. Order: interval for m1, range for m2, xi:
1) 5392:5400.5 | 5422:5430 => 0.115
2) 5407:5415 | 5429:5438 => 0.124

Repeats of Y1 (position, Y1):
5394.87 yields 60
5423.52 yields 58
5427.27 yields 62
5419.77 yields 62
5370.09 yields 60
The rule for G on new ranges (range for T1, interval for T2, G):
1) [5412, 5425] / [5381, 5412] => 0.87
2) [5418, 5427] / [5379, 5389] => 1.00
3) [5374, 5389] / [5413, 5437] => 0.82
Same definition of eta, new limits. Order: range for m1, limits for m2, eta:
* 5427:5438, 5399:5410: 0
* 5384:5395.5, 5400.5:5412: 3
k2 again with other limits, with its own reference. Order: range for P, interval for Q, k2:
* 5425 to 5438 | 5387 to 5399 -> -4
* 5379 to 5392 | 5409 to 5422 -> -3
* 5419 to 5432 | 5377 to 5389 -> -7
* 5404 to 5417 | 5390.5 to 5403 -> 1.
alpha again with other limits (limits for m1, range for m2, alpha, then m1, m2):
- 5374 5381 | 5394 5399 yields 2.2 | 432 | 289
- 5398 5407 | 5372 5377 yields 2.3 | 518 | 306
